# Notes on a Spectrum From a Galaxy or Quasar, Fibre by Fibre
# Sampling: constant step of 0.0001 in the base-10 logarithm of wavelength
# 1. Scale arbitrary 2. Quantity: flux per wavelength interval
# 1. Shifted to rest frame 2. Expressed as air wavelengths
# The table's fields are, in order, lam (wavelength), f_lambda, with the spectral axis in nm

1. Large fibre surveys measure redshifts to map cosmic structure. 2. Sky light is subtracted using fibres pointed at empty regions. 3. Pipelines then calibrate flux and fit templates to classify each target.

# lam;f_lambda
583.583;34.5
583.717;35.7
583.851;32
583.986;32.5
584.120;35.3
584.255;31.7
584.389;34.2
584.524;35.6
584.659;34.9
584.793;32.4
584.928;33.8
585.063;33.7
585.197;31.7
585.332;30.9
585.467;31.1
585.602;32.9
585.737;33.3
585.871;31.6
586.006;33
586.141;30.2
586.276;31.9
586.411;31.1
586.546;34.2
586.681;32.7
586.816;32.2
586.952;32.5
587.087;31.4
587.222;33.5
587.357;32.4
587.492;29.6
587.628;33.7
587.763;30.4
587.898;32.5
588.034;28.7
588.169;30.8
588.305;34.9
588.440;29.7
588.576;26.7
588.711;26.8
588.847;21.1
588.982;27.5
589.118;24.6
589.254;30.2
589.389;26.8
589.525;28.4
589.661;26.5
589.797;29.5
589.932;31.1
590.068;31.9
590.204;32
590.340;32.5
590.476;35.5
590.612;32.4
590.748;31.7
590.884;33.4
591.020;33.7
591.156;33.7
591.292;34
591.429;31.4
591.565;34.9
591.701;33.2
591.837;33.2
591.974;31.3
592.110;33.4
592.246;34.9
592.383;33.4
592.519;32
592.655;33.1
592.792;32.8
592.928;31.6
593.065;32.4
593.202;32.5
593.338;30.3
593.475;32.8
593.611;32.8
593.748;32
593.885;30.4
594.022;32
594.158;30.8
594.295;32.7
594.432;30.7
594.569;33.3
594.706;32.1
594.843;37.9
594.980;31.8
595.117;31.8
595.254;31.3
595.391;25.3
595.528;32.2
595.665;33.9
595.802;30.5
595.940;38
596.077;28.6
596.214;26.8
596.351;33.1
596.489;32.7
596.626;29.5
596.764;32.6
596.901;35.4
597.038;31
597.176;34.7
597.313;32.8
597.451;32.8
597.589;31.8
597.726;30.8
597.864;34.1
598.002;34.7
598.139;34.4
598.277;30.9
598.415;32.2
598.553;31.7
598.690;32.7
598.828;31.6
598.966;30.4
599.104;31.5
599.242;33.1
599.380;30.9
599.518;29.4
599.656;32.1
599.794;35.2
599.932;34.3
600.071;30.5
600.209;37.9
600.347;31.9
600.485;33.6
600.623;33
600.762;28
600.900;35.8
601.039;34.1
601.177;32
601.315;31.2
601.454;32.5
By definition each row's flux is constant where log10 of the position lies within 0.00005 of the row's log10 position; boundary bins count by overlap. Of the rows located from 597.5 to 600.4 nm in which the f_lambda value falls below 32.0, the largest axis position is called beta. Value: 600.347 nm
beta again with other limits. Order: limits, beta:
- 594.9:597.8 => 597.726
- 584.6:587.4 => 587.087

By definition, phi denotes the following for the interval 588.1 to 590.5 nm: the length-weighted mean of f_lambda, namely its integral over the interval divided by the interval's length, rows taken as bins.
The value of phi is 29.1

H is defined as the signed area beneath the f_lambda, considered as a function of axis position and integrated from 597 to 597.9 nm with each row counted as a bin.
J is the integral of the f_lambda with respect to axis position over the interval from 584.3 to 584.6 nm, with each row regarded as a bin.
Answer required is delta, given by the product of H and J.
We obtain 304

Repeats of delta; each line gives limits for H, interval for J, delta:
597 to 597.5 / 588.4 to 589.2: 342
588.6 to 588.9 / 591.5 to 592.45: 234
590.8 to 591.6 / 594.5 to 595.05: 496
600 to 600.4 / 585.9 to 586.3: 169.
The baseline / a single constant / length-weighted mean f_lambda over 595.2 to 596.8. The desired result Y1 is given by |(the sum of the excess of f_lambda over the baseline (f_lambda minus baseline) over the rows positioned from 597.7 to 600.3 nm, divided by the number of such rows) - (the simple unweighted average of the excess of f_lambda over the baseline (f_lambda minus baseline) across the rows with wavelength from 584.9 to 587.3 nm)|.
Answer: 0.2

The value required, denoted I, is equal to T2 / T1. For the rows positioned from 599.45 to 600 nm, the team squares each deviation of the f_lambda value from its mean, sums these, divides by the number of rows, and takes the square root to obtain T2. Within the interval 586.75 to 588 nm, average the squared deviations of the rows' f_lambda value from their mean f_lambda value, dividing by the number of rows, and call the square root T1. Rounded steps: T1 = 1.3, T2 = 2.2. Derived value 1.76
